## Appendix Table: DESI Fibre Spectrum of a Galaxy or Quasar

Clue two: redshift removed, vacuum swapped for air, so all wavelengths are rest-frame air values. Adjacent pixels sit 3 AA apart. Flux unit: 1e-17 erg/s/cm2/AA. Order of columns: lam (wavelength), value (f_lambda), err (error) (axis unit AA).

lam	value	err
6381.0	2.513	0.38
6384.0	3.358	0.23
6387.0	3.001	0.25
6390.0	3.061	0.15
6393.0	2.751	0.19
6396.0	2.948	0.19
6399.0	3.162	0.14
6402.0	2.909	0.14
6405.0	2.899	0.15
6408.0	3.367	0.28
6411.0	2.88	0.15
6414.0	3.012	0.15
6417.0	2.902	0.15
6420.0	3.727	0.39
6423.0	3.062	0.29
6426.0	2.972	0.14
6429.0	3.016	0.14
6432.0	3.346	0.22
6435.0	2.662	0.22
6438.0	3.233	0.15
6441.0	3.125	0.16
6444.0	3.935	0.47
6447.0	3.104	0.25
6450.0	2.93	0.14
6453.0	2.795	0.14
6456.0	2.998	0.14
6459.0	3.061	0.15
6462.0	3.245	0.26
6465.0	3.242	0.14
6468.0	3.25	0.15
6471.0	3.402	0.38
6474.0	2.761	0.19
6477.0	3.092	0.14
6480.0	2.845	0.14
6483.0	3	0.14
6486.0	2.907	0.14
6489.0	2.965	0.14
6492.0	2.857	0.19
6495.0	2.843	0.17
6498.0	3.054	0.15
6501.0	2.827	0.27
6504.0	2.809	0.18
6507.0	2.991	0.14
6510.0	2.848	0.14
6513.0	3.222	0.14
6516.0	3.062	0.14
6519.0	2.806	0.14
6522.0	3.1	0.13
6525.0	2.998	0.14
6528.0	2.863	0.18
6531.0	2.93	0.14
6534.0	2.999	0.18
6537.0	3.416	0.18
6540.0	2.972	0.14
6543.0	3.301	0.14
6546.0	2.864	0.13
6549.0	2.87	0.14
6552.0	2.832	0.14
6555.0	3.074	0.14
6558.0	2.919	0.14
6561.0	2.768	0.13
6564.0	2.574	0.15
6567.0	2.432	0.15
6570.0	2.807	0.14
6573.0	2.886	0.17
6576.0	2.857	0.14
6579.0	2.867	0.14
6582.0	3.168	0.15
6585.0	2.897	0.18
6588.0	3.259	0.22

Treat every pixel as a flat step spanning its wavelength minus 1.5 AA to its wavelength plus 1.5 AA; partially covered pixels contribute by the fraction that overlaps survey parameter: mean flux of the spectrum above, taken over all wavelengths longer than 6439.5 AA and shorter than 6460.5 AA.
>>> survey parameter 3.14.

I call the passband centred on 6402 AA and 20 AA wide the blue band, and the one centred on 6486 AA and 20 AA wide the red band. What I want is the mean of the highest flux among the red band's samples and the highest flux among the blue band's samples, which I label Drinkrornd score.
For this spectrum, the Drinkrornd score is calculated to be 3.23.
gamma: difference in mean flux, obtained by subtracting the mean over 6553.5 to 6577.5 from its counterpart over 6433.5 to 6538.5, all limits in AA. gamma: 0.24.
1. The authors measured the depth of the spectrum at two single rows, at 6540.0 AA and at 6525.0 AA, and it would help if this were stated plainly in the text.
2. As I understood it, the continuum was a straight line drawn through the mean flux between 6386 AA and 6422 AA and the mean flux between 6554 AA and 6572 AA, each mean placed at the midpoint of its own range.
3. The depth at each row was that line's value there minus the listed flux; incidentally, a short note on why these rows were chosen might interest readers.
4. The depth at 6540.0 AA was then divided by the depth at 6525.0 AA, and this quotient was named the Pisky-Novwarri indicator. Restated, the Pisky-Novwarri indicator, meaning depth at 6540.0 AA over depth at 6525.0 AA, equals 1.01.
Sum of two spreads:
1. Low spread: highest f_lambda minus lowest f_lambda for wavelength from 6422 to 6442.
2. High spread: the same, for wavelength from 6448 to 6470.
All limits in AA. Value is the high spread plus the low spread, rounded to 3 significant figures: 1.14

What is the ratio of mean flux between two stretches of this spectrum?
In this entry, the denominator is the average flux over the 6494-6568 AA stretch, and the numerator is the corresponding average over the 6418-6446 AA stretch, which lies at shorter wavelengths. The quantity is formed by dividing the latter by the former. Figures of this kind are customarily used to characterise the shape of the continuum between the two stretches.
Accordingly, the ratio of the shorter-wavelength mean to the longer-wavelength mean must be 1.10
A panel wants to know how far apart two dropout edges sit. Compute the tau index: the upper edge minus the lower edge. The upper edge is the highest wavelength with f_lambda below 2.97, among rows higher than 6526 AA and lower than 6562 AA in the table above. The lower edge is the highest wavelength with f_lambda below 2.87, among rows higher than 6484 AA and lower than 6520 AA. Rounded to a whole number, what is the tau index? 42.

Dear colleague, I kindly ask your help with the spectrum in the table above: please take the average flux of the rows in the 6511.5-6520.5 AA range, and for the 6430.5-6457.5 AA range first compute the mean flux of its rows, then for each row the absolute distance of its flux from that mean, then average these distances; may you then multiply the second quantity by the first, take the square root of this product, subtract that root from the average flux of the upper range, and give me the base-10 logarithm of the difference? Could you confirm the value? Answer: 0.333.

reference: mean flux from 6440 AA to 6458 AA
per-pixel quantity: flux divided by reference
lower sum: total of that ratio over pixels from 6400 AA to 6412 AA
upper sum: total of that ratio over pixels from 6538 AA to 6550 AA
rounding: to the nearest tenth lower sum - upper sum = 0.0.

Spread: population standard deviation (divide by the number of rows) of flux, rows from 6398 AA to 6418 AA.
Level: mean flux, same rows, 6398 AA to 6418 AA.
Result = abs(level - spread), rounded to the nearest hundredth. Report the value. 2.85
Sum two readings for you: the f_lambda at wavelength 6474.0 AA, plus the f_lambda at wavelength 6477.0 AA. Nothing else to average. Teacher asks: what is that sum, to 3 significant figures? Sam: 5.85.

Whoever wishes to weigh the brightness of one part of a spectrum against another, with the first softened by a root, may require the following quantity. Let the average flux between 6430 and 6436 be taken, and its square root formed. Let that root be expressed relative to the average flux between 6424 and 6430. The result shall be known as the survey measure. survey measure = 0.58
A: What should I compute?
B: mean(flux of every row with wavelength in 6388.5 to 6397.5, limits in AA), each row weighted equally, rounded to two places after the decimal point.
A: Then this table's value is 2.92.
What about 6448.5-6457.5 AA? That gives 2.91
